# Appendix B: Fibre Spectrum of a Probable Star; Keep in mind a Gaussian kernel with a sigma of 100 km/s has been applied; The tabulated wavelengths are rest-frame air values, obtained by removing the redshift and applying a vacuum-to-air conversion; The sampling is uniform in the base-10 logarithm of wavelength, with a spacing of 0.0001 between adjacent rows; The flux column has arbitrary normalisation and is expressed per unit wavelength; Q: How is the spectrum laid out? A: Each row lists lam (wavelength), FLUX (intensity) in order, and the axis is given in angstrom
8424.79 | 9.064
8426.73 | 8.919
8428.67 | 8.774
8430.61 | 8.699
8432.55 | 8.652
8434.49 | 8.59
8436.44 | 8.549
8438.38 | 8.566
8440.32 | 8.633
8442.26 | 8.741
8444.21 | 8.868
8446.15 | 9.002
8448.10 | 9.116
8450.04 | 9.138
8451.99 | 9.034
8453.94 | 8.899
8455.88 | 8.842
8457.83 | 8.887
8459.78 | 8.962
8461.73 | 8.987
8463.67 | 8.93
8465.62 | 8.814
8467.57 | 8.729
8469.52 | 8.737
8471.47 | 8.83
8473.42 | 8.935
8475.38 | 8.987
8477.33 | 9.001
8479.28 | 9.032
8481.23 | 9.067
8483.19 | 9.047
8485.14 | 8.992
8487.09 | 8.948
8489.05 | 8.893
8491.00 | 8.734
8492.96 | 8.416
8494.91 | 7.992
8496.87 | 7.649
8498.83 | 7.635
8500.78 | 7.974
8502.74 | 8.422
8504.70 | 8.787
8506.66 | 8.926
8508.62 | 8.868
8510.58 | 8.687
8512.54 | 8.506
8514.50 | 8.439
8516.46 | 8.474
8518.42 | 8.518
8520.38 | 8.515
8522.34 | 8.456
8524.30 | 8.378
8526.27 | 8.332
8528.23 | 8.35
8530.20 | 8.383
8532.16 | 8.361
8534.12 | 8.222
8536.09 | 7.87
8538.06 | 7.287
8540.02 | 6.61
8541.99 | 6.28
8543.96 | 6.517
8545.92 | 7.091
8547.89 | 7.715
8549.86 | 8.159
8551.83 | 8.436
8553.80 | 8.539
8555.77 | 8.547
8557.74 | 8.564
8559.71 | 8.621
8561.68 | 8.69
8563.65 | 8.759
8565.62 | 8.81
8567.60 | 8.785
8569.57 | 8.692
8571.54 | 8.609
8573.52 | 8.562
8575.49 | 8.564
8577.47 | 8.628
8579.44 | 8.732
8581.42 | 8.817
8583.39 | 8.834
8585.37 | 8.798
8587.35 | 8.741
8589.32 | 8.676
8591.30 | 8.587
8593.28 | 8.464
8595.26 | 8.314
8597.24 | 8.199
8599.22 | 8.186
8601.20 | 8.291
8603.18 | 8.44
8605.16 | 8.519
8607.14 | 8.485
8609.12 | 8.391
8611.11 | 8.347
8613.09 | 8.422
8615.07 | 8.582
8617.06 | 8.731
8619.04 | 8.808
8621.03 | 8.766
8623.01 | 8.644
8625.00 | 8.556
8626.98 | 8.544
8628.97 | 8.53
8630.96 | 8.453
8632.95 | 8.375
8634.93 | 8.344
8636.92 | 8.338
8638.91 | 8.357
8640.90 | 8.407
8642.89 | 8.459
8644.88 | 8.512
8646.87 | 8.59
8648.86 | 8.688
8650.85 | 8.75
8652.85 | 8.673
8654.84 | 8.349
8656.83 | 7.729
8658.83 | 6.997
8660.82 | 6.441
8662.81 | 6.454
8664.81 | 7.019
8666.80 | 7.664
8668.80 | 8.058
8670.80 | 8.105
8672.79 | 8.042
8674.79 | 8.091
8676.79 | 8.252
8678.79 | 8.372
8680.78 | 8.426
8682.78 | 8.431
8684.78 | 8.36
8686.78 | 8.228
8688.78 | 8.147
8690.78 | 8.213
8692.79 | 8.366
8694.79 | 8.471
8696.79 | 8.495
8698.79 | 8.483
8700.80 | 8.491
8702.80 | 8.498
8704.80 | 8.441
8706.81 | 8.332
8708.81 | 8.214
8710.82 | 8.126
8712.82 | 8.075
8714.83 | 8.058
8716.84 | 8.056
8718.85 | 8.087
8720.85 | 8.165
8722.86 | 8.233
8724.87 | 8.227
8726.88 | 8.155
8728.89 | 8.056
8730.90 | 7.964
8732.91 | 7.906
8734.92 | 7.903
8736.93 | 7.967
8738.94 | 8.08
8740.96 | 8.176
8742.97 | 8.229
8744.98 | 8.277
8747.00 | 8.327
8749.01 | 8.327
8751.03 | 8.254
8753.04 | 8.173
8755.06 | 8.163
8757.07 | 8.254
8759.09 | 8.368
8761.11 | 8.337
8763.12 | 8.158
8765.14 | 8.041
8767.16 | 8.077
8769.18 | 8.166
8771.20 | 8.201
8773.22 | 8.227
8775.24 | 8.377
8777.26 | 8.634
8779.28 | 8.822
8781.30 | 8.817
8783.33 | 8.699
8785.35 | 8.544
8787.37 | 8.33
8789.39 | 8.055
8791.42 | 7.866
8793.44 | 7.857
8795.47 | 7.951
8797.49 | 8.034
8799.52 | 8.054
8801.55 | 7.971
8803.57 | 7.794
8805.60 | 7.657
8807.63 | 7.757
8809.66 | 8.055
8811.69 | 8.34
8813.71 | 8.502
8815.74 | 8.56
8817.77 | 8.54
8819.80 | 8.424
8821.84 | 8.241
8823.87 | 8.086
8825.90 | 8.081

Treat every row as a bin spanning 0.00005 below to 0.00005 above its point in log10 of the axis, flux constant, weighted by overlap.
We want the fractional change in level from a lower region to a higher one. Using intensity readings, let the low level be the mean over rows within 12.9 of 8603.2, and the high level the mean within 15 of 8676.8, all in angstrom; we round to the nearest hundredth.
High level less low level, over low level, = -0.05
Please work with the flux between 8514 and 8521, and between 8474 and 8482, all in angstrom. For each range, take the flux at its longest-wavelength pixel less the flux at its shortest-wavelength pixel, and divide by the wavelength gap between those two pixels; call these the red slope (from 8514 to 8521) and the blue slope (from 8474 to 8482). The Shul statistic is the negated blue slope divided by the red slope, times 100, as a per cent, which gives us -106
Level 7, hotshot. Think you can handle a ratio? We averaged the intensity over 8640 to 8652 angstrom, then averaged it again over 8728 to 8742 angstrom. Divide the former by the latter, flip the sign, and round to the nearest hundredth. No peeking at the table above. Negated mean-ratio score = -1.07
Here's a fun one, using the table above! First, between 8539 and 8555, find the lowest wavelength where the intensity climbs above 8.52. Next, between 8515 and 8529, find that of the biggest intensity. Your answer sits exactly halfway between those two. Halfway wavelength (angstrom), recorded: 8536.1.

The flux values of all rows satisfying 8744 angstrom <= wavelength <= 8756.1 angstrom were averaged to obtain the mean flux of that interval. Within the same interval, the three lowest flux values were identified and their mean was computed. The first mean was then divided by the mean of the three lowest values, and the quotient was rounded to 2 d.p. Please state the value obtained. 1.01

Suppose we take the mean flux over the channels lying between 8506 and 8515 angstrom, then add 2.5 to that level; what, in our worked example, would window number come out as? 11.2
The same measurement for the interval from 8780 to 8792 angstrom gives 10.9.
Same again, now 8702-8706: 11.0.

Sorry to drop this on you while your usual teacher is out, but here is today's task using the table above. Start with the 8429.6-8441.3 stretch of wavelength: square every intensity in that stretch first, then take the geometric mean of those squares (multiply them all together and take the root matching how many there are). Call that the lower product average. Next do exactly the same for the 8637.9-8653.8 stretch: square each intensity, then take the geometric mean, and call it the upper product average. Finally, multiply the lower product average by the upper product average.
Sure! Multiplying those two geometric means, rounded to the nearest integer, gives 5430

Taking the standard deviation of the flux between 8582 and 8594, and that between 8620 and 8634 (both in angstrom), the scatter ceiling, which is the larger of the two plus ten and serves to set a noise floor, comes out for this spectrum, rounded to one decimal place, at 10.1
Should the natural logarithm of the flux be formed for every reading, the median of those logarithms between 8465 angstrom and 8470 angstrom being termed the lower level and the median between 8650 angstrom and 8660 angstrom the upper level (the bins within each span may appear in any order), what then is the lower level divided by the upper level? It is 1.02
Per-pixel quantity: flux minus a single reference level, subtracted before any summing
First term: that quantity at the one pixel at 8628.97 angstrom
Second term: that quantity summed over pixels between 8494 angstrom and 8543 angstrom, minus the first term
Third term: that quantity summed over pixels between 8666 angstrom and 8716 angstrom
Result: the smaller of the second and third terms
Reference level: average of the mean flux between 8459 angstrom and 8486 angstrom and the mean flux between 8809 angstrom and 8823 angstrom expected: -12.4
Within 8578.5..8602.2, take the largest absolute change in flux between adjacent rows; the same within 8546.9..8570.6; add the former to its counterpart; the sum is 0.59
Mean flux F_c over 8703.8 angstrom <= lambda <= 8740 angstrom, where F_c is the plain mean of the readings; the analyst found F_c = 8.1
